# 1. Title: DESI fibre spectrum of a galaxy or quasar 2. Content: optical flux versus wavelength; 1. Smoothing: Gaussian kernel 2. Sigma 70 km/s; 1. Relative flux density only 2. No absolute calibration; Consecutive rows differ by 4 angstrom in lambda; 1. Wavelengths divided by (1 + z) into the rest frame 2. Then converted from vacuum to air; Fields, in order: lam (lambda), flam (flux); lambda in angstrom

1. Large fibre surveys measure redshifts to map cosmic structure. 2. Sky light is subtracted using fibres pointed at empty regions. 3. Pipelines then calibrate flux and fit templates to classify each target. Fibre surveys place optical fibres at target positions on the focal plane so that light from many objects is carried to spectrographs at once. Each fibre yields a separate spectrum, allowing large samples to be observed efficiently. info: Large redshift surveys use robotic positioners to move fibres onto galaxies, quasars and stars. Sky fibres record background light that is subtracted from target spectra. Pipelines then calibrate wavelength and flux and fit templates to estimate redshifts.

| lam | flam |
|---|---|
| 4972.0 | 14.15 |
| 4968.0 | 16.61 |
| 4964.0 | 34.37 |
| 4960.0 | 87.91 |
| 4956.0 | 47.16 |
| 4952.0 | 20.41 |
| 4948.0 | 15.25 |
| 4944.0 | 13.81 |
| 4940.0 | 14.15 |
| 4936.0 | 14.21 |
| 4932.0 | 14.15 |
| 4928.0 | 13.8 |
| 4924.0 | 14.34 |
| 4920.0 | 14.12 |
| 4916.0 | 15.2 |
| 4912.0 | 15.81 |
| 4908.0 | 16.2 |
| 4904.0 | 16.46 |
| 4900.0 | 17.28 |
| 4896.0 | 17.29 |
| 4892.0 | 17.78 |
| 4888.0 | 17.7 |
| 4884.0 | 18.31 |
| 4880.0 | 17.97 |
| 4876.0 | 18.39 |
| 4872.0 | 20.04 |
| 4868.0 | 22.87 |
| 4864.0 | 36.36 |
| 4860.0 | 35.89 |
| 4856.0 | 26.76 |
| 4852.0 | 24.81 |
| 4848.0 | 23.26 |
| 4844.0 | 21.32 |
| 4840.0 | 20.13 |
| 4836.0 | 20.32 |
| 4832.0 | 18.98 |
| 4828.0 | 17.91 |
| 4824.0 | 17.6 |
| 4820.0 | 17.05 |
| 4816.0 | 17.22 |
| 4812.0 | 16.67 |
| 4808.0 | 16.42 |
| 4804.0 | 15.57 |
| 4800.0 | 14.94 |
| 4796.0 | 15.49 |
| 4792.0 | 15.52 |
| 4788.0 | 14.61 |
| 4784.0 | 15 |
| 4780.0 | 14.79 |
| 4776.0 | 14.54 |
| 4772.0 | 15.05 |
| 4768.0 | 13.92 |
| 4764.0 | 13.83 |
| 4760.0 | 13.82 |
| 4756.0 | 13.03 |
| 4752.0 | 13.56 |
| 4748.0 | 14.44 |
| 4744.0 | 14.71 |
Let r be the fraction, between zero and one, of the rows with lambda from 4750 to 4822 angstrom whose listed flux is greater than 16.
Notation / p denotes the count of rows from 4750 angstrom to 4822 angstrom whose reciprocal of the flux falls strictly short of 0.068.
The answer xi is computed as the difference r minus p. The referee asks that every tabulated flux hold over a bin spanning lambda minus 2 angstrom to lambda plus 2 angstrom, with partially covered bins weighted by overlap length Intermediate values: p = 11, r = 0.2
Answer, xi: -11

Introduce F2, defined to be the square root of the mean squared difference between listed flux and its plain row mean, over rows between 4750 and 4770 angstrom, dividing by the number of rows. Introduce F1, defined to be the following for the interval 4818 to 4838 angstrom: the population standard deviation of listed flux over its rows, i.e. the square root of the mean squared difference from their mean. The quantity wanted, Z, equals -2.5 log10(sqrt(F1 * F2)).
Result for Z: 0.5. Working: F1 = 1.16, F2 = 0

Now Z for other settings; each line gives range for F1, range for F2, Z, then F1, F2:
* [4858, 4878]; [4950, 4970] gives -2.9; 7.82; 26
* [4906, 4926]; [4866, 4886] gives -0.2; 0.81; 2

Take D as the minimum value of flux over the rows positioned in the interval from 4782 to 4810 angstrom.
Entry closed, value 14.61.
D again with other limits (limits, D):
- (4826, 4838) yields 17.91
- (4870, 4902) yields 17.28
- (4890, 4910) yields 16.2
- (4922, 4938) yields 13.8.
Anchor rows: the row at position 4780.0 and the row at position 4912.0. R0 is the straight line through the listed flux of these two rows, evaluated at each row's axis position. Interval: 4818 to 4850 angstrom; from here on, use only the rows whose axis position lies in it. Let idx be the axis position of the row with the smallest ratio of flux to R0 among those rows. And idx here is 4820.0 angstrom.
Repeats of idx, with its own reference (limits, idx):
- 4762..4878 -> 4764.0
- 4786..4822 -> 4788.0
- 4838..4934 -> 4928.0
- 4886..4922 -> 4920.0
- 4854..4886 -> 4880.0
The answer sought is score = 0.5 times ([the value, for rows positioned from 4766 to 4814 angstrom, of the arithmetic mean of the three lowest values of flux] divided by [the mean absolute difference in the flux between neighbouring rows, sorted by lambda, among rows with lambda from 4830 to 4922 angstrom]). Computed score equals 4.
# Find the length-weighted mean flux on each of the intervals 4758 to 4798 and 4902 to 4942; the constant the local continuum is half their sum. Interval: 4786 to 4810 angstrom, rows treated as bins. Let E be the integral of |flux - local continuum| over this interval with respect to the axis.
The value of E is 17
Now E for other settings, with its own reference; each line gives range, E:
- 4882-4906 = 65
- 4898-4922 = 31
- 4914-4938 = 14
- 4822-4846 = 111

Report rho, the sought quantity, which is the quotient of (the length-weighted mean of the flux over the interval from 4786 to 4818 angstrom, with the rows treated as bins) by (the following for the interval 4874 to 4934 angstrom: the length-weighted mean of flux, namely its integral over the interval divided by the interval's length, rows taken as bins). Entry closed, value 0.97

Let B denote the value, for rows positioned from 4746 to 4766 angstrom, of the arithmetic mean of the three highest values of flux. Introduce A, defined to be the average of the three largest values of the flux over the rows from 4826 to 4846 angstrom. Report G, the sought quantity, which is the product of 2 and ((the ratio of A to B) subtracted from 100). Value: 197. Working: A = 20.6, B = 14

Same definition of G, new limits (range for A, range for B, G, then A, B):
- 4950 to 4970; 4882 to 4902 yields 194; 56.5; 18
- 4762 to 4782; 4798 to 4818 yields 198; 14.8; 17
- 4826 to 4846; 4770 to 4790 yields 197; 20.6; 15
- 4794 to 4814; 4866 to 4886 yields 198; 16.2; 20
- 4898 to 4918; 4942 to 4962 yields 199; 16.6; 52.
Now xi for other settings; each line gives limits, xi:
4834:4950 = -21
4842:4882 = -9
